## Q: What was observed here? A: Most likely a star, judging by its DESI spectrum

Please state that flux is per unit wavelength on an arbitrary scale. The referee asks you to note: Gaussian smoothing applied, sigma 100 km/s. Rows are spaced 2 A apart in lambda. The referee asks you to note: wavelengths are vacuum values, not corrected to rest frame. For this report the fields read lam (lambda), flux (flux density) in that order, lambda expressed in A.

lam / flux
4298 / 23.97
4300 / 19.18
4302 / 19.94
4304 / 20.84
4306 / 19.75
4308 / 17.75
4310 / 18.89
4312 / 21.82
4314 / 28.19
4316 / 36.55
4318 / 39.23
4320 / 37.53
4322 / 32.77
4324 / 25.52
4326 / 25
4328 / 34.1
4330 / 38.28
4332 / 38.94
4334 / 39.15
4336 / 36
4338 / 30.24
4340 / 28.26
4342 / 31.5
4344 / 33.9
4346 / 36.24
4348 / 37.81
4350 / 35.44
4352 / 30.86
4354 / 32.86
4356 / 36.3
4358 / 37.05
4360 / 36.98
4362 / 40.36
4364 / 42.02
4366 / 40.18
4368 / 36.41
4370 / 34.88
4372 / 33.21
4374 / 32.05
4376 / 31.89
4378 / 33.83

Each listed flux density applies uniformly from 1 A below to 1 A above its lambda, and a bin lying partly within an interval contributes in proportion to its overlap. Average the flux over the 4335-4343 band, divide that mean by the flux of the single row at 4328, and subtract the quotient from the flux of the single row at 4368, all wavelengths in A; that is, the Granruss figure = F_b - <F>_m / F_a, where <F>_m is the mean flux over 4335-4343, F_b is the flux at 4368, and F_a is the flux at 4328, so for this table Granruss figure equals 35.5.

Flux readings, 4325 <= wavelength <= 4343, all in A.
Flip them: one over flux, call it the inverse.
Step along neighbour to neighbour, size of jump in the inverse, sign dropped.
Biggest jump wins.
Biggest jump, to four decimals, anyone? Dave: 0.0107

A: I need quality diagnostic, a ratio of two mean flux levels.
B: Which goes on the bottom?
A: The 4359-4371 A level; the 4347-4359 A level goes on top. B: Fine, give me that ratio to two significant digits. 0.91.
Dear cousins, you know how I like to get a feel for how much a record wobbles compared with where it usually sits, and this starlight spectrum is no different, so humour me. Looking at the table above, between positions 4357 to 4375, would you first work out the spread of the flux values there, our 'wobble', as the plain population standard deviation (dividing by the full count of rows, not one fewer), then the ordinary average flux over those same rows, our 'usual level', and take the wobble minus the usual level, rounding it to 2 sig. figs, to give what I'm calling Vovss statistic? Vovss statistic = -34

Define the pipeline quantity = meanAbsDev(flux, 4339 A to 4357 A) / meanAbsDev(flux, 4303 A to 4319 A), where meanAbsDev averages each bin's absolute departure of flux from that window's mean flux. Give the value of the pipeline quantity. 0.36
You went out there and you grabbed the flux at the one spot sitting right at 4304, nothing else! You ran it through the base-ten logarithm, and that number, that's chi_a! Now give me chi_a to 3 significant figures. 1.32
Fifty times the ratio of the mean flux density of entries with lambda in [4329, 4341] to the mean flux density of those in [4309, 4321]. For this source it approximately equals 57.9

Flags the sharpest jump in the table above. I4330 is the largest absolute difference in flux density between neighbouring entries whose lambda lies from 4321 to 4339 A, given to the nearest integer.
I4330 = 9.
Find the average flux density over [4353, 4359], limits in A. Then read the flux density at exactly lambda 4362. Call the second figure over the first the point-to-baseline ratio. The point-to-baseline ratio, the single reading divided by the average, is 1.1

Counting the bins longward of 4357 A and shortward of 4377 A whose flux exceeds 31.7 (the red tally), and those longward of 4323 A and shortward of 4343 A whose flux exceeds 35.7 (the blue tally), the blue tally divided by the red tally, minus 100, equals -99.6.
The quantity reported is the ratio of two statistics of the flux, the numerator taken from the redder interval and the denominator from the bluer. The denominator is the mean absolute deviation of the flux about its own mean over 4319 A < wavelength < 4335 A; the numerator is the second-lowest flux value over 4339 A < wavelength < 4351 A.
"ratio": 7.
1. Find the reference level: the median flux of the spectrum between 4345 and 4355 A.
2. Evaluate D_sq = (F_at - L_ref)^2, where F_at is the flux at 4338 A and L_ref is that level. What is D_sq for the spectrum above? 27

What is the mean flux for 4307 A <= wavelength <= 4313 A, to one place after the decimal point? 19.5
